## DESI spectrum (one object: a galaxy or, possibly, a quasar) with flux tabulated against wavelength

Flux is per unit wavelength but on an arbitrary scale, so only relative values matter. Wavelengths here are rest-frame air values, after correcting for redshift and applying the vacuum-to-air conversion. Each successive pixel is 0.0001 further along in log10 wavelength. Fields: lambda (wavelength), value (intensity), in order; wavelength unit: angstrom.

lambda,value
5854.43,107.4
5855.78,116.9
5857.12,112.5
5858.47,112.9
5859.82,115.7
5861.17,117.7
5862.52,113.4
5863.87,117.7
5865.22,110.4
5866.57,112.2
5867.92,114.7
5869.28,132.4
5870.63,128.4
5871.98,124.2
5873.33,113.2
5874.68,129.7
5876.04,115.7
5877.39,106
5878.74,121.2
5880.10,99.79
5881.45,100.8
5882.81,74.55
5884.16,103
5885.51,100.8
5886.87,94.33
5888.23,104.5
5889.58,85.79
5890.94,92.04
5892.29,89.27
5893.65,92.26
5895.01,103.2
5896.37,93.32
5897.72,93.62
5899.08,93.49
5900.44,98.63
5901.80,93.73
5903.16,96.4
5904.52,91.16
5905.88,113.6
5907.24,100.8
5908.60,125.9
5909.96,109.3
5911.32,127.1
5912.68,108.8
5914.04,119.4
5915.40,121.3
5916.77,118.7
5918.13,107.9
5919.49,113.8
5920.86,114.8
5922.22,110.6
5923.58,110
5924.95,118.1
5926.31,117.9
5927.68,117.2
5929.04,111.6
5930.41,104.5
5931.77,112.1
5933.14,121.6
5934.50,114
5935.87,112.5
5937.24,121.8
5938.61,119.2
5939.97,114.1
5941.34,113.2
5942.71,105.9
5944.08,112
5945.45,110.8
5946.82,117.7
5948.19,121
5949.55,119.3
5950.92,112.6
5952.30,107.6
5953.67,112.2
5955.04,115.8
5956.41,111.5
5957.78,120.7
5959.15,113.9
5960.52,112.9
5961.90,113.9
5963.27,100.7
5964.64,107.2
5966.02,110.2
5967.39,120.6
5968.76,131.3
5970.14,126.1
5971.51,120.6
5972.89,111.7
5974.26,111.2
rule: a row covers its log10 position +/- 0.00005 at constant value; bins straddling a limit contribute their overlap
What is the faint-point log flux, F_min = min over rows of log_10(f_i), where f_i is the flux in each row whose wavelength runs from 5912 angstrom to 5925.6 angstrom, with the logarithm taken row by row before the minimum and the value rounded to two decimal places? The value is 2.03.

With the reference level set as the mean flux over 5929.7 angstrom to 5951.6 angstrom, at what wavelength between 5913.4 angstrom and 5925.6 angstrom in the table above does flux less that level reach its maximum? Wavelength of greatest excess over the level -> 5915.40 angstrom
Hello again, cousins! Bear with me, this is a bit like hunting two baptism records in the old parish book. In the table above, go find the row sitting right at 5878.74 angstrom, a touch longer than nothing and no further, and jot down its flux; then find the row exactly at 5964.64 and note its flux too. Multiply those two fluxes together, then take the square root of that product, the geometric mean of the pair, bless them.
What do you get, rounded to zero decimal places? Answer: 114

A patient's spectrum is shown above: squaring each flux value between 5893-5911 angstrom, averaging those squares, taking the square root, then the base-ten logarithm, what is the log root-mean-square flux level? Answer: 2.00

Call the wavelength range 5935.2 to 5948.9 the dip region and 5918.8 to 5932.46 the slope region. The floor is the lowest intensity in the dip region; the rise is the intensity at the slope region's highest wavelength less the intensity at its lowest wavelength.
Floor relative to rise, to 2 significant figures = -62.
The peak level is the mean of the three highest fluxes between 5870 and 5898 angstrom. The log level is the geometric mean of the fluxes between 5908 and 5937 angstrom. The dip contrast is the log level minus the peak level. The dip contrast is -12.5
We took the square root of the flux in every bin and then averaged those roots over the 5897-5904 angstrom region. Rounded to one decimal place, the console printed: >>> 9.8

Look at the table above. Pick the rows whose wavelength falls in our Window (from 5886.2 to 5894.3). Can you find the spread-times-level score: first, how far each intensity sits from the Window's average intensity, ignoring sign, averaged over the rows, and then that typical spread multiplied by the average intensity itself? 396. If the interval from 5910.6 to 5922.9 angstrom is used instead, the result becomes 597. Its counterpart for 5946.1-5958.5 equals 452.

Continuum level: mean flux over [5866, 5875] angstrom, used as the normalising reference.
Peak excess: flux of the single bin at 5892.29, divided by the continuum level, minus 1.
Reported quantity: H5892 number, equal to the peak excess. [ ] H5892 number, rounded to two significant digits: -0.27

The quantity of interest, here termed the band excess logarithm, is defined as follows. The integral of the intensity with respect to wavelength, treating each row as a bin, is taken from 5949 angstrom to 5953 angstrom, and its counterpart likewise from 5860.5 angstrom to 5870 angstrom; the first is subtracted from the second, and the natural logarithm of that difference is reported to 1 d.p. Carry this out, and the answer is 6.5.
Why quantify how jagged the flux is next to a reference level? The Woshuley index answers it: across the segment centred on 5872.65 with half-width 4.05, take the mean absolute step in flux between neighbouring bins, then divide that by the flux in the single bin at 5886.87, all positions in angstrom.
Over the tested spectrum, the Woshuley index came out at 0.11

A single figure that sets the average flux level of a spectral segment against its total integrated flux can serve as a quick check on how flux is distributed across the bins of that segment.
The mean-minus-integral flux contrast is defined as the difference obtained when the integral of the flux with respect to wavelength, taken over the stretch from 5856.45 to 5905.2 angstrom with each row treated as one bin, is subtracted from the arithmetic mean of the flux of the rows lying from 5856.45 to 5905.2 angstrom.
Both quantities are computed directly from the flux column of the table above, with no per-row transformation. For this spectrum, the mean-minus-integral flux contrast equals -5037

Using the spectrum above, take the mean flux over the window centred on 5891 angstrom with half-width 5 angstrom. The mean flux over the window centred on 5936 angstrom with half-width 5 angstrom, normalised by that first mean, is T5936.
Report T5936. 1.23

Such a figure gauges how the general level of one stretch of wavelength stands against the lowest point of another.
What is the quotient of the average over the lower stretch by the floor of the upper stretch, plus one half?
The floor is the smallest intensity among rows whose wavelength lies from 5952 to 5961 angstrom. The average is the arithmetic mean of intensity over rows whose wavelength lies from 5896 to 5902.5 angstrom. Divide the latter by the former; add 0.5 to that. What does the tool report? 1.38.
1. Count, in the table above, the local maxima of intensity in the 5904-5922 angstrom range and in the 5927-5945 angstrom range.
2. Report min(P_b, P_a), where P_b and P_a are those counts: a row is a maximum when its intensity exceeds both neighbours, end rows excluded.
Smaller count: 2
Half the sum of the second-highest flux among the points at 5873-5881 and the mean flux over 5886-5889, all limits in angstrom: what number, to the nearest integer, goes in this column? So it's 110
